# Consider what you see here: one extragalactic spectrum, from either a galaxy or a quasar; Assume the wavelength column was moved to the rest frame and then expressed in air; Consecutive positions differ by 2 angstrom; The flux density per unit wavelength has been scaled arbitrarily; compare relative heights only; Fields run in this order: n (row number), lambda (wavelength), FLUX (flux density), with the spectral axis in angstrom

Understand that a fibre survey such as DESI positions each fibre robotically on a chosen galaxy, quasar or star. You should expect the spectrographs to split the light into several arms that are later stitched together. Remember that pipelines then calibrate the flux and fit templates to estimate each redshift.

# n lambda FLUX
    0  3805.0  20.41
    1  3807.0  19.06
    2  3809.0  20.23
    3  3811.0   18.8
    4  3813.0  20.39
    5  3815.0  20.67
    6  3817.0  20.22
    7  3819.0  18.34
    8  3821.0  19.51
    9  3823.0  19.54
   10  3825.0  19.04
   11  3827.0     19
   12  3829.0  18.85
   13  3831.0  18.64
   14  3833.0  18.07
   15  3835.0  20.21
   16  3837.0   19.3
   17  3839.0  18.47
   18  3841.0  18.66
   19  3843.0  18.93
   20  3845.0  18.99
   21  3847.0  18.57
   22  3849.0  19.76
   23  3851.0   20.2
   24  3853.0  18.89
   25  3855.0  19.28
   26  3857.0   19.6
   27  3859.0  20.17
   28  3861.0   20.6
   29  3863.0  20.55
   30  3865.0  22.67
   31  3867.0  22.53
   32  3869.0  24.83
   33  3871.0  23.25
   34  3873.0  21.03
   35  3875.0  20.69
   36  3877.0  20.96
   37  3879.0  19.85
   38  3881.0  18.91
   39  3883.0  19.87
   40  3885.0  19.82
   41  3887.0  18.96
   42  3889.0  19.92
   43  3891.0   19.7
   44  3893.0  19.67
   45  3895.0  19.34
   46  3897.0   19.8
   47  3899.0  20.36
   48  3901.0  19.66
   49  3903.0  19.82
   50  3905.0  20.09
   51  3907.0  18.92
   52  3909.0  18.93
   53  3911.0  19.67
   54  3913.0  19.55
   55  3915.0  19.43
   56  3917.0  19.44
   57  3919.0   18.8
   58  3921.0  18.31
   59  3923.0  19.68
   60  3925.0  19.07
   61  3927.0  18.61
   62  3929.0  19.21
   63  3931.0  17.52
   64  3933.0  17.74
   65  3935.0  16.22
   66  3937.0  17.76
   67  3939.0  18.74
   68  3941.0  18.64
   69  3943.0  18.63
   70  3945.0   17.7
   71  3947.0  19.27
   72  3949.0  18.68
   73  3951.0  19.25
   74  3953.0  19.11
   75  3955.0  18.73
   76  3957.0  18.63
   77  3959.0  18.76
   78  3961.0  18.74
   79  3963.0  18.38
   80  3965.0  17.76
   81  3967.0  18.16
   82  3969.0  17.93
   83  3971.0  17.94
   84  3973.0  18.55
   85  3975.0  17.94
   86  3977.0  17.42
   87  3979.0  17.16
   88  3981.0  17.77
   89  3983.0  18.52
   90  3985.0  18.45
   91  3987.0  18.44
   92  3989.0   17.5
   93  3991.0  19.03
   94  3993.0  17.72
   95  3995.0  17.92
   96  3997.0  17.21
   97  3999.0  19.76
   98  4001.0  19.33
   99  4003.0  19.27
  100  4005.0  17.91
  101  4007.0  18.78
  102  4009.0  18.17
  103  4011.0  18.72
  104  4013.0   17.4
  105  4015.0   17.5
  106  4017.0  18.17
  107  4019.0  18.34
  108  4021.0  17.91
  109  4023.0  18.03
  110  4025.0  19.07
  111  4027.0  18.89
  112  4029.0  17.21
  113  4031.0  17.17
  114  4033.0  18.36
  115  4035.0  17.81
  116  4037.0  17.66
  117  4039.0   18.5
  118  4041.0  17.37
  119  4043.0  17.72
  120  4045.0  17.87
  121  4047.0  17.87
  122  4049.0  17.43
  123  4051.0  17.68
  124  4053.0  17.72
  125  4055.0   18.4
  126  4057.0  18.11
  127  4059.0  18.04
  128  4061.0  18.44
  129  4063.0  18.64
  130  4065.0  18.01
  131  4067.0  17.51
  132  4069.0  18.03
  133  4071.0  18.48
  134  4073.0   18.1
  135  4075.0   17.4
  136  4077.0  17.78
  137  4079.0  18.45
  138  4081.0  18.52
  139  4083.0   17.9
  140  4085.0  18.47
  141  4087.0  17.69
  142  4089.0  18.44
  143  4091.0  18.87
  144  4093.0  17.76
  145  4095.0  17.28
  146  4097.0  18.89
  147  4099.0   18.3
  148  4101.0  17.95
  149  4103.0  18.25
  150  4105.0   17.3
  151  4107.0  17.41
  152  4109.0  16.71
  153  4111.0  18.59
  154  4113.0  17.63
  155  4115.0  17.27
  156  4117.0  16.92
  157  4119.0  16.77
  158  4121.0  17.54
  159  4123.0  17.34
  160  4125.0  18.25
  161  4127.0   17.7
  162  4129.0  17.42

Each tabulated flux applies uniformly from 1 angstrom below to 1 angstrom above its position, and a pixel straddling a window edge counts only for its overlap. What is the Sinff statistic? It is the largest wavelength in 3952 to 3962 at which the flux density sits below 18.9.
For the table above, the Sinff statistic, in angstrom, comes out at 3961.0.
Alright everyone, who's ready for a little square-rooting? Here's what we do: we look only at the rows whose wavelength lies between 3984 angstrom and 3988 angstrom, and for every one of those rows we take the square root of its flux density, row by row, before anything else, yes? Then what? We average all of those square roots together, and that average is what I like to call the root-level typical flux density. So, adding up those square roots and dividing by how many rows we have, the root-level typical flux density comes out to 4.29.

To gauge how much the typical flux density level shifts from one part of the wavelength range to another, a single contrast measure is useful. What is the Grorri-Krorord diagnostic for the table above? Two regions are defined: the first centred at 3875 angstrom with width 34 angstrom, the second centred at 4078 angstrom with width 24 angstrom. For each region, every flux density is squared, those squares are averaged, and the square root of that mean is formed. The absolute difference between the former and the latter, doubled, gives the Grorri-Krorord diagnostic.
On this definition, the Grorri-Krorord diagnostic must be 5.7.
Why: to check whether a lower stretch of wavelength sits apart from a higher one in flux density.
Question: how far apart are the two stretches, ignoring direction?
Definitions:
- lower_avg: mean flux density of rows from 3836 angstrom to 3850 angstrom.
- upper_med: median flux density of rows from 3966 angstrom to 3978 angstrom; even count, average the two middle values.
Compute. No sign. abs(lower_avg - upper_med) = 1.0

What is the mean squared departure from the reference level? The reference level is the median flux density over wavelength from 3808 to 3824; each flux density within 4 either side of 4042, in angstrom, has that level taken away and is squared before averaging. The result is 4.2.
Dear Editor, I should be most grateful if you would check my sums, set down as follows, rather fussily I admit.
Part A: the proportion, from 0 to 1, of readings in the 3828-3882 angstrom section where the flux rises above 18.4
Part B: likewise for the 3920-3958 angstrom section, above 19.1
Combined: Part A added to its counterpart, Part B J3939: 1.23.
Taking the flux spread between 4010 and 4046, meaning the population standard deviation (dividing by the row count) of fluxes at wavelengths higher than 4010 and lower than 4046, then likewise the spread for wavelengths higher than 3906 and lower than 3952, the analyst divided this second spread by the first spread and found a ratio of 1.5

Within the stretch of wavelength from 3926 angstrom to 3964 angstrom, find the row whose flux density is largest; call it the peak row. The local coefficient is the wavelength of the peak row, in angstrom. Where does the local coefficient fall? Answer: 3947.0 angstrom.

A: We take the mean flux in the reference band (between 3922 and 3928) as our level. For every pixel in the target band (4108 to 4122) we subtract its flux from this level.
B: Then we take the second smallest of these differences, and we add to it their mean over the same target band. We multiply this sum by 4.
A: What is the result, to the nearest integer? 13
